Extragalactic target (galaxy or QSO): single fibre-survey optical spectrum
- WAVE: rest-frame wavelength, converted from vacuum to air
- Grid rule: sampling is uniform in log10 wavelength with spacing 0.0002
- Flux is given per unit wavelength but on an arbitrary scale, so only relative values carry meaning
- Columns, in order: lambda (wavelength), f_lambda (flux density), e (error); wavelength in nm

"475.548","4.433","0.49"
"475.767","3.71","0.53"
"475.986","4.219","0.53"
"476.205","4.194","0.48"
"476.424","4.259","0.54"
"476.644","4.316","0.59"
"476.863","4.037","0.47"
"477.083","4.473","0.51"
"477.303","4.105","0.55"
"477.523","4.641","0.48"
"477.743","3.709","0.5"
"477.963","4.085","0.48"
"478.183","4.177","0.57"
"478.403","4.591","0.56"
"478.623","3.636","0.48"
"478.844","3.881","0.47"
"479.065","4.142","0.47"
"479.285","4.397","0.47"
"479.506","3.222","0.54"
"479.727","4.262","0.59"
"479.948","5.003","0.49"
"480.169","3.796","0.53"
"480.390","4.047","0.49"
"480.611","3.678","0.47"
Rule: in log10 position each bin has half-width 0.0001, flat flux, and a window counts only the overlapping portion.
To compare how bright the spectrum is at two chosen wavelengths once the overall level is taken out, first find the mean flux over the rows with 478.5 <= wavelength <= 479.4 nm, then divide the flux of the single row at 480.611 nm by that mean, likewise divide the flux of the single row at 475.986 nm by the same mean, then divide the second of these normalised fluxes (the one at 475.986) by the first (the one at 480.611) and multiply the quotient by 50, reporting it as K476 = 57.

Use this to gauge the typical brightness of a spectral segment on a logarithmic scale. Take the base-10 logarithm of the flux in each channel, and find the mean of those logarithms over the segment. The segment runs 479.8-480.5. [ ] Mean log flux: 0.629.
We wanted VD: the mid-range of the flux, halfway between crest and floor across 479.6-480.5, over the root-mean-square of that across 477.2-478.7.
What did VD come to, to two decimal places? 1.06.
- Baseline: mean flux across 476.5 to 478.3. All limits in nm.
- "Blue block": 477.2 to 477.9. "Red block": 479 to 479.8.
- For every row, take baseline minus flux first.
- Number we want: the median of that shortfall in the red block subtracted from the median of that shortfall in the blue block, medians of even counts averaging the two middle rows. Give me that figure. 0.10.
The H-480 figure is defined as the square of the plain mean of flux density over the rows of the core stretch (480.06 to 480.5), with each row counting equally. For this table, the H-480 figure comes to 15.4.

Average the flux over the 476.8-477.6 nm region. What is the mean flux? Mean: 4.31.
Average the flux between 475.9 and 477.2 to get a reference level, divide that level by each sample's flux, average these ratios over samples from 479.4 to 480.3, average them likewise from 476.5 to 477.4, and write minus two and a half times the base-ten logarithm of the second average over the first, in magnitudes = 0.07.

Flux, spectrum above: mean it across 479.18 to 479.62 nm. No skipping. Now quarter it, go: 0.95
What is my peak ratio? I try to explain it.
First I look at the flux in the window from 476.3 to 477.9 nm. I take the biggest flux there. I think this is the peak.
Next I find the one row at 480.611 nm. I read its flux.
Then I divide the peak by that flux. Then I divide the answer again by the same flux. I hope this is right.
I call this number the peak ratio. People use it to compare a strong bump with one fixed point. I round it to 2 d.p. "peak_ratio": 0.34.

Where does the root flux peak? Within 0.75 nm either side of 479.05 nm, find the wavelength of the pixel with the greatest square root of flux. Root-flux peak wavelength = 478.403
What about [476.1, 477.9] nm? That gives 477.523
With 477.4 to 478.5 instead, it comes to 477.523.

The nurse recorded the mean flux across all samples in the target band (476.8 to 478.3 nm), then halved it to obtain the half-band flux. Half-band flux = 2.09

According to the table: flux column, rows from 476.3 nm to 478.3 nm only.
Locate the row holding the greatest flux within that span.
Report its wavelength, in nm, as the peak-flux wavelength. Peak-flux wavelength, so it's 477.523 nm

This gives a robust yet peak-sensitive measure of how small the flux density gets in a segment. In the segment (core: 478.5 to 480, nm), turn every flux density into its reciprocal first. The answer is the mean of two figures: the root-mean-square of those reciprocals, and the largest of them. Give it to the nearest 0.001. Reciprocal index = 0.281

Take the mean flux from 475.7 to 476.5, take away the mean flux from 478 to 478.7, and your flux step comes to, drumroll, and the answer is -0.04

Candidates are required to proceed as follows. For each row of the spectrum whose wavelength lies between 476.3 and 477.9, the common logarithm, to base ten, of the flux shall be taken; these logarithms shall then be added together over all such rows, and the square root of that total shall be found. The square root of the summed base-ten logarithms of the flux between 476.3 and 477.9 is 2.09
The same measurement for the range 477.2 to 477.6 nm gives 1.13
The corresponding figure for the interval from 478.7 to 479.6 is 1.54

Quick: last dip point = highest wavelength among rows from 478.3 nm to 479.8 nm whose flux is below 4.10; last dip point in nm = 479.506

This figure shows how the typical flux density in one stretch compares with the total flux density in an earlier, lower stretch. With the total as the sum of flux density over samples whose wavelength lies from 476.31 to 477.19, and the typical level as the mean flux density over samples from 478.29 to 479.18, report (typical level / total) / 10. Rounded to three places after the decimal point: 0.024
